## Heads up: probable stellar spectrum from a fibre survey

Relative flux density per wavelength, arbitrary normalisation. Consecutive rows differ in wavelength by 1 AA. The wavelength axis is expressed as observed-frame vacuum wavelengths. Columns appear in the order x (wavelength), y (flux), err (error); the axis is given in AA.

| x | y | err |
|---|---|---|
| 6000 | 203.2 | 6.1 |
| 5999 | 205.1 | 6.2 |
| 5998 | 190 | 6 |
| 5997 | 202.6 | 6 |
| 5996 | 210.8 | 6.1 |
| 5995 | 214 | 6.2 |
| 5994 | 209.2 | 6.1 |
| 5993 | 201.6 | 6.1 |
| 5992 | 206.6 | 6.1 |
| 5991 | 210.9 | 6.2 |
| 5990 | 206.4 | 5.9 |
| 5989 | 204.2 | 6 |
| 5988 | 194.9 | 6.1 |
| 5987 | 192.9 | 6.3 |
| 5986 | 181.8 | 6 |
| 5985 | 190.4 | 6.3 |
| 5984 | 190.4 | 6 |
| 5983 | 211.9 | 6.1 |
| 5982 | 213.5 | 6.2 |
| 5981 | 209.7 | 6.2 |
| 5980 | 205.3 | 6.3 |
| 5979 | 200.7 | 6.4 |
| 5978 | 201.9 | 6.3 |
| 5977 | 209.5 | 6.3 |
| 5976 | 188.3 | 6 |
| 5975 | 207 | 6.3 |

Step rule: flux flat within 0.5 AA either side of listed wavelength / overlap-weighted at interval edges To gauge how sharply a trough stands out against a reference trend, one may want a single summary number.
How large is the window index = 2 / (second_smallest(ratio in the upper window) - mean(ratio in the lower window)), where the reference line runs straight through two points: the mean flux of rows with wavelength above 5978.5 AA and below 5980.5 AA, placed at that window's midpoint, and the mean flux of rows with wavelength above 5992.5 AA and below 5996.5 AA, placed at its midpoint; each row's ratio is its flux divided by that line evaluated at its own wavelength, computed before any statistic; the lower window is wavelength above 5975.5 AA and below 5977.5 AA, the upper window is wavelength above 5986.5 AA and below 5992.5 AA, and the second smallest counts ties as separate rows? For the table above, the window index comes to -49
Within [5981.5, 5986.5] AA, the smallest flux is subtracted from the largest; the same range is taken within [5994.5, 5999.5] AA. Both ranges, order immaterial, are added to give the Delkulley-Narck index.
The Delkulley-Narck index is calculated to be 56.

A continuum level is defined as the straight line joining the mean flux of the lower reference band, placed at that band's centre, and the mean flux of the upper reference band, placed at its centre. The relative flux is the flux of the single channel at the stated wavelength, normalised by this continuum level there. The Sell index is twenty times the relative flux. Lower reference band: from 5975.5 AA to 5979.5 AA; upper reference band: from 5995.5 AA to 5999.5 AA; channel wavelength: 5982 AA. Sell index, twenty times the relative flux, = 21.3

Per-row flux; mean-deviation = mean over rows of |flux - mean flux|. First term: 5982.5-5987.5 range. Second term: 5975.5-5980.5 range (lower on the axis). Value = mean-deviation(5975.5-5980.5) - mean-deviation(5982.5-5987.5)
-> -2.1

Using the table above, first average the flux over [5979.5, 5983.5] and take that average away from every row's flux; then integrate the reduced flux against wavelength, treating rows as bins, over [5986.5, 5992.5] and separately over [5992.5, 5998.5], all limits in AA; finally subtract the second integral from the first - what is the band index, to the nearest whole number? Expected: -12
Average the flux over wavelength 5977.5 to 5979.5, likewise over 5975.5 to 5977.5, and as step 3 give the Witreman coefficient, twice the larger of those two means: 403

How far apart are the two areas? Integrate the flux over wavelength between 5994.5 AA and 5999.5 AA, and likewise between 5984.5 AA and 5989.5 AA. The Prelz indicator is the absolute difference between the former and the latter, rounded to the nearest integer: 58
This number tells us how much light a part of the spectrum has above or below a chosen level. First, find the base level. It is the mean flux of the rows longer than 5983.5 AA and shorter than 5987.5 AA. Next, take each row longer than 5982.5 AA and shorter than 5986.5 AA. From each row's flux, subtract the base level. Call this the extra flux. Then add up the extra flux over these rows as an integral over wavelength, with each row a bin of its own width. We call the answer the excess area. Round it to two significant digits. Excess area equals 19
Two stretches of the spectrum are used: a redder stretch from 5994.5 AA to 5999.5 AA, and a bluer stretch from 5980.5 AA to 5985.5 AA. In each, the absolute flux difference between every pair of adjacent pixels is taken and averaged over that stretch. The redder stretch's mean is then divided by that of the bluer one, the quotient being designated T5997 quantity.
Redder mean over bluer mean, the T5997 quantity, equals 1.5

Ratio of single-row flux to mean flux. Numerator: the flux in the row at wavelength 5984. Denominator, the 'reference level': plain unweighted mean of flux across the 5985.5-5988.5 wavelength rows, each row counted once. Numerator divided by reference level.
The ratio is 1.00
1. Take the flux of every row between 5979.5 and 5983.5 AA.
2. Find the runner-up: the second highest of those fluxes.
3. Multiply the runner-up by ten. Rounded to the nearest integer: 2119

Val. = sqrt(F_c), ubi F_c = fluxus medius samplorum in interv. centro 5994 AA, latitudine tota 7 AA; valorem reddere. 14.4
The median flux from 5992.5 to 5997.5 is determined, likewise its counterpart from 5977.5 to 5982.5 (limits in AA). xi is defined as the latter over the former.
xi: 0.98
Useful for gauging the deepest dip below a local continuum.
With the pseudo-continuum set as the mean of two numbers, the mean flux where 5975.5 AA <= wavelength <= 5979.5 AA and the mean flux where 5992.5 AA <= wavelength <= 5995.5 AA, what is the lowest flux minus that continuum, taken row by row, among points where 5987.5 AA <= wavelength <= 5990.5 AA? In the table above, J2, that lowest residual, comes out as -9.3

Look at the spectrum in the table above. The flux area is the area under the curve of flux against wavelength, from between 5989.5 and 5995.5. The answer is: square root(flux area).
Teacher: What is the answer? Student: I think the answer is 35.3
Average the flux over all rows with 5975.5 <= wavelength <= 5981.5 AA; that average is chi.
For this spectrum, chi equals 203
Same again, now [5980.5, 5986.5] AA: 200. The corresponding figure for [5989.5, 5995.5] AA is 208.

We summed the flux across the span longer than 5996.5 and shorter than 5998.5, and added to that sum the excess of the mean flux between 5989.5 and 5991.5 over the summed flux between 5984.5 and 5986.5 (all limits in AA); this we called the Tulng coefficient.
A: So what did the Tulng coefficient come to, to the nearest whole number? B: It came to 229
